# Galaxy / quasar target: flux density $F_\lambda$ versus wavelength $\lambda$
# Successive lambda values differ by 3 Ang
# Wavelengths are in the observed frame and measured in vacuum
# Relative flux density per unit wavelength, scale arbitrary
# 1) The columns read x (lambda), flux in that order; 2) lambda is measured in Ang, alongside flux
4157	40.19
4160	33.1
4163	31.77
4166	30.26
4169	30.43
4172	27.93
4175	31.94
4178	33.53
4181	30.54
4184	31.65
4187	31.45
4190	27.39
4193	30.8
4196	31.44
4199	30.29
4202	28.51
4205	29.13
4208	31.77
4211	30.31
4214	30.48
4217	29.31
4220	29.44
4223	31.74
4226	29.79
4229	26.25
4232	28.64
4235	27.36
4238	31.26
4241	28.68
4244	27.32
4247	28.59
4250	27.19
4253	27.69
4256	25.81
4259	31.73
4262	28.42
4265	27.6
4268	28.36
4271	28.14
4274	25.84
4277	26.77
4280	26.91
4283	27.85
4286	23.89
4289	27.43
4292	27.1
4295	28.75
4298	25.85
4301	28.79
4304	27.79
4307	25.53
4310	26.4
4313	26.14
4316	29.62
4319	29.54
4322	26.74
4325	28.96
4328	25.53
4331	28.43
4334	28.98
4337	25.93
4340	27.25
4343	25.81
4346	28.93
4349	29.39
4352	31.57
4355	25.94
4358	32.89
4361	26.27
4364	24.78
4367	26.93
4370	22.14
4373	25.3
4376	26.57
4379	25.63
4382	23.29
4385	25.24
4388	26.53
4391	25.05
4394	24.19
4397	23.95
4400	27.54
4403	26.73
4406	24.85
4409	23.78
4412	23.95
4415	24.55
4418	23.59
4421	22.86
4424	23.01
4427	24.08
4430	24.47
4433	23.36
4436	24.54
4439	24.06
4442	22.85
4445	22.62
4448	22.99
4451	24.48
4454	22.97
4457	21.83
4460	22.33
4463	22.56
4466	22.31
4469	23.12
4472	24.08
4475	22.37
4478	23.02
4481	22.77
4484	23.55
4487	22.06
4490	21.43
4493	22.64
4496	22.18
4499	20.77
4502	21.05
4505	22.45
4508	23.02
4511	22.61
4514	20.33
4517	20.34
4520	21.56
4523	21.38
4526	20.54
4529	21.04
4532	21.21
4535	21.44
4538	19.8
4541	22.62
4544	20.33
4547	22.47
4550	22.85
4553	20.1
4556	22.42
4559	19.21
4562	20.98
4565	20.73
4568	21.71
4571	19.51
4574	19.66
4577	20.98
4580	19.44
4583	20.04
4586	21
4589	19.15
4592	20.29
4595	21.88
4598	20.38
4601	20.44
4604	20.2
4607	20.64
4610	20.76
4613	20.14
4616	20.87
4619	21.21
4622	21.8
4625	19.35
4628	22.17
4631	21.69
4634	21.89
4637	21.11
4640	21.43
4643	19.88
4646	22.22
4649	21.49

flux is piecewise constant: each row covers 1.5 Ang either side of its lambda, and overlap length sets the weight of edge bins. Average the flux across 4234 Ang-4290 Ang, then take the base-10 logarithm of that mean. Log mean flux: 1.44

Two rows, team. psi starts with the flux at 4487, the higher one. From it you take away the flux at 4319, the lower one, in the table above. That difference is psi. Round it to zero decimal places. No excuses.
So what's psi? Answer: -7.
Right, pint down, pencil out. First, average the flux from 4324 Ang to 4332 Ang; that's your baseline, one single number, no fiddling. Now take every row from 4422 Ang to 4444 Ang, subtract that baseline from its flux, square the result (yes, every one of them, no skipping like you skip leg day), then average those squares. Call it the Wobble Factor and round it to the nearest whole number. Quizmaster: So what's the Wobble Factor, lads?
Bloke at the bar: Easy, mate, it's 15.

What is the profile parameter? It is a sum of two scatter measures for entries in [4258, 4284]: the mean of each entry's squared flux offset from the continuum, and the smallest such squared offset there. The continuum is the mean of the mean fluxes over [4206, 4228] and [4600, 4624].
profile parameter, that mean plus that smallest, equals 8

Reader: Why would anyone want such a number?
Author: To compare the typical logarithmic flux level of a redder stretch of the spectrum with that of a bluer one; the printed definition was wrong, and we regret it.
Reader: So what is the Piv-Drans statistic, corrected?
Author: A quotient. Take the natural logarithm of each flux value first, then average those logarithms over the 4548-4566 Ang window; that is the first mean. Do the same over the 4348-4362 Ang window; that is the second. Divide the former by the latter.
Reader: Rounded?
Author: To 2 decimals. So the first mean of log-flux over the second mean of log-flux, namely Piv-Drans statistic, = 0.90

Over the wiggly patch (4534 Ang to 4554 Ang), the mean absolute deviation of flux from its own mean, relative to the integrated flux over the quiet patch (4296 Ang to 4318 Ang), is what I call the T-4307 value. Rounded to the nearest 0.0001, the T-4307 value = 0.0019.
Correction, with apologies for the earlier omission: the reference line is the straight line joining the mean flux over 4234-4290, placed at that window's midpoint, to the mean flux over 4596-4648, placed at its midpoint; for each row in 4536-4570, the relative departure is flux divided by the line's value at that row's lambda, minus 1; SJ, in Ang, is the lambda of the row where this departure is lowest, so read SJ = 4559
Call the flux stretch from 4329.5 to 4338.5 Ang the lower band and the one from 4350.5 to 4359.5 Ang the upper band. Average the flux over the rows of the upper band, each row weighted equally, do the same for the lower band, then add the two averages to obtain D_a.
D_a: 58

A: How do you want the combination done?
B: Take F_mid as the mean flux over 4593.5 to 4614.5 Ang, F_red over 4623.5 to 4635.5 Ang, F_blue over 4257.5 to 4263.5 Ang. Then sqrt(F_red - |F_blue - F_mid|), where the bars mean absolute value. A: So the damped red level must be 3.4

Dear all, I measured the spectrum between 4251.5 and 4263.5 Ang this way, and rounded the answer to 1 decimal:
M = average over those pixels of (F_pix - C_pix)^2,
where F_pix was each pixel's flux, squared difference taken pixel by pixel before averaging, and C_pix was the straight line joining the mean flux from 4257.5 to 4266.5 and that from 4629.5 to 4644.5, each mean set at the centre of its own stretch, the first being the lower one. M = 5.6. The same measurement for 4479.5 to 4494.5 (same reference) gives 4.2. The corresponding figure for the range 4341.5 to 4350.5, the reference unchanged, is 3.0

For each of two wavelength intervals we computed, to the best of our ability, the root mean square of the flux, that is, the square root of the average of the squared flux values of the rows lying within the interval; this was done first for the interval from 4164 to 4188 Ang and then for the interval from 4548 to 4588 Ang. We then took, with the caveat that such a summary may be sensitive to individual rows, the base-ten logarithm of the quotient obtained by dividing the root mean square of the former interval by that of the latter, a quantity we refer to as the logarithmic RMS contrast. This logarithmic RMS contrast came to 0.18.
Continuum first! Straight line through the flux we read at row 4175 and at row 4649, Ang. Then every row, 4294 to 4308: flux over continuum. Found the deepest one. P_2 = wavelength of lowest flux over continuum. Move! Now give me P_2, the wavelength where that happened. 4307 Ang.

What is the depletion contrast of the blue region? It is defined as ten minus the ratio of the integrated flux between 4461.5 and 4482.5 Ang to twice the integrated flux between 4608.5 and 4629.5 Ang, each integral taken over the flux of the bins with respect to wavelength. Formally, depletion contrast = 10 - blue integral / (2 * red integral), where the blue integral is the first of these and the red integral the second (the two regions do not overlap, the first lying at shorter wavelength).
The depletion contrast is 9.452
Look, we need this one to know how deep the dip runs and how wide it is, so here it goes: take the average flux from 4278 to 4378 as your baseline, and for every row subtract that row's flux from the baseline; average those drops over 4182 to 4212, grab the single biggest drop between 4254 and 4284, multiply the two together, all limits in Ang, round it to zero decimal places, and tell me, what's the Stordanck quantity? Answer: -4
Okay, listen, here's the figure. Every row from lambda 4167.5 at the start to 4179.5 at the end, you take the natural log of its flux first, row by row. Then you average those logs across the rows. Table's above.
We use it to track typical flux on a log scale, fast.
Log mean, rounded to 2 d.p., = 3.43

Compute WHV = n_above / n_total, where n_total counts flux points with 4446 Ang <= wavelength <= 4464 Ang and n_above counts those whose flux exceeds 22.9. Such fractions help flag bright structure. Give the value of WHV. 0.50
